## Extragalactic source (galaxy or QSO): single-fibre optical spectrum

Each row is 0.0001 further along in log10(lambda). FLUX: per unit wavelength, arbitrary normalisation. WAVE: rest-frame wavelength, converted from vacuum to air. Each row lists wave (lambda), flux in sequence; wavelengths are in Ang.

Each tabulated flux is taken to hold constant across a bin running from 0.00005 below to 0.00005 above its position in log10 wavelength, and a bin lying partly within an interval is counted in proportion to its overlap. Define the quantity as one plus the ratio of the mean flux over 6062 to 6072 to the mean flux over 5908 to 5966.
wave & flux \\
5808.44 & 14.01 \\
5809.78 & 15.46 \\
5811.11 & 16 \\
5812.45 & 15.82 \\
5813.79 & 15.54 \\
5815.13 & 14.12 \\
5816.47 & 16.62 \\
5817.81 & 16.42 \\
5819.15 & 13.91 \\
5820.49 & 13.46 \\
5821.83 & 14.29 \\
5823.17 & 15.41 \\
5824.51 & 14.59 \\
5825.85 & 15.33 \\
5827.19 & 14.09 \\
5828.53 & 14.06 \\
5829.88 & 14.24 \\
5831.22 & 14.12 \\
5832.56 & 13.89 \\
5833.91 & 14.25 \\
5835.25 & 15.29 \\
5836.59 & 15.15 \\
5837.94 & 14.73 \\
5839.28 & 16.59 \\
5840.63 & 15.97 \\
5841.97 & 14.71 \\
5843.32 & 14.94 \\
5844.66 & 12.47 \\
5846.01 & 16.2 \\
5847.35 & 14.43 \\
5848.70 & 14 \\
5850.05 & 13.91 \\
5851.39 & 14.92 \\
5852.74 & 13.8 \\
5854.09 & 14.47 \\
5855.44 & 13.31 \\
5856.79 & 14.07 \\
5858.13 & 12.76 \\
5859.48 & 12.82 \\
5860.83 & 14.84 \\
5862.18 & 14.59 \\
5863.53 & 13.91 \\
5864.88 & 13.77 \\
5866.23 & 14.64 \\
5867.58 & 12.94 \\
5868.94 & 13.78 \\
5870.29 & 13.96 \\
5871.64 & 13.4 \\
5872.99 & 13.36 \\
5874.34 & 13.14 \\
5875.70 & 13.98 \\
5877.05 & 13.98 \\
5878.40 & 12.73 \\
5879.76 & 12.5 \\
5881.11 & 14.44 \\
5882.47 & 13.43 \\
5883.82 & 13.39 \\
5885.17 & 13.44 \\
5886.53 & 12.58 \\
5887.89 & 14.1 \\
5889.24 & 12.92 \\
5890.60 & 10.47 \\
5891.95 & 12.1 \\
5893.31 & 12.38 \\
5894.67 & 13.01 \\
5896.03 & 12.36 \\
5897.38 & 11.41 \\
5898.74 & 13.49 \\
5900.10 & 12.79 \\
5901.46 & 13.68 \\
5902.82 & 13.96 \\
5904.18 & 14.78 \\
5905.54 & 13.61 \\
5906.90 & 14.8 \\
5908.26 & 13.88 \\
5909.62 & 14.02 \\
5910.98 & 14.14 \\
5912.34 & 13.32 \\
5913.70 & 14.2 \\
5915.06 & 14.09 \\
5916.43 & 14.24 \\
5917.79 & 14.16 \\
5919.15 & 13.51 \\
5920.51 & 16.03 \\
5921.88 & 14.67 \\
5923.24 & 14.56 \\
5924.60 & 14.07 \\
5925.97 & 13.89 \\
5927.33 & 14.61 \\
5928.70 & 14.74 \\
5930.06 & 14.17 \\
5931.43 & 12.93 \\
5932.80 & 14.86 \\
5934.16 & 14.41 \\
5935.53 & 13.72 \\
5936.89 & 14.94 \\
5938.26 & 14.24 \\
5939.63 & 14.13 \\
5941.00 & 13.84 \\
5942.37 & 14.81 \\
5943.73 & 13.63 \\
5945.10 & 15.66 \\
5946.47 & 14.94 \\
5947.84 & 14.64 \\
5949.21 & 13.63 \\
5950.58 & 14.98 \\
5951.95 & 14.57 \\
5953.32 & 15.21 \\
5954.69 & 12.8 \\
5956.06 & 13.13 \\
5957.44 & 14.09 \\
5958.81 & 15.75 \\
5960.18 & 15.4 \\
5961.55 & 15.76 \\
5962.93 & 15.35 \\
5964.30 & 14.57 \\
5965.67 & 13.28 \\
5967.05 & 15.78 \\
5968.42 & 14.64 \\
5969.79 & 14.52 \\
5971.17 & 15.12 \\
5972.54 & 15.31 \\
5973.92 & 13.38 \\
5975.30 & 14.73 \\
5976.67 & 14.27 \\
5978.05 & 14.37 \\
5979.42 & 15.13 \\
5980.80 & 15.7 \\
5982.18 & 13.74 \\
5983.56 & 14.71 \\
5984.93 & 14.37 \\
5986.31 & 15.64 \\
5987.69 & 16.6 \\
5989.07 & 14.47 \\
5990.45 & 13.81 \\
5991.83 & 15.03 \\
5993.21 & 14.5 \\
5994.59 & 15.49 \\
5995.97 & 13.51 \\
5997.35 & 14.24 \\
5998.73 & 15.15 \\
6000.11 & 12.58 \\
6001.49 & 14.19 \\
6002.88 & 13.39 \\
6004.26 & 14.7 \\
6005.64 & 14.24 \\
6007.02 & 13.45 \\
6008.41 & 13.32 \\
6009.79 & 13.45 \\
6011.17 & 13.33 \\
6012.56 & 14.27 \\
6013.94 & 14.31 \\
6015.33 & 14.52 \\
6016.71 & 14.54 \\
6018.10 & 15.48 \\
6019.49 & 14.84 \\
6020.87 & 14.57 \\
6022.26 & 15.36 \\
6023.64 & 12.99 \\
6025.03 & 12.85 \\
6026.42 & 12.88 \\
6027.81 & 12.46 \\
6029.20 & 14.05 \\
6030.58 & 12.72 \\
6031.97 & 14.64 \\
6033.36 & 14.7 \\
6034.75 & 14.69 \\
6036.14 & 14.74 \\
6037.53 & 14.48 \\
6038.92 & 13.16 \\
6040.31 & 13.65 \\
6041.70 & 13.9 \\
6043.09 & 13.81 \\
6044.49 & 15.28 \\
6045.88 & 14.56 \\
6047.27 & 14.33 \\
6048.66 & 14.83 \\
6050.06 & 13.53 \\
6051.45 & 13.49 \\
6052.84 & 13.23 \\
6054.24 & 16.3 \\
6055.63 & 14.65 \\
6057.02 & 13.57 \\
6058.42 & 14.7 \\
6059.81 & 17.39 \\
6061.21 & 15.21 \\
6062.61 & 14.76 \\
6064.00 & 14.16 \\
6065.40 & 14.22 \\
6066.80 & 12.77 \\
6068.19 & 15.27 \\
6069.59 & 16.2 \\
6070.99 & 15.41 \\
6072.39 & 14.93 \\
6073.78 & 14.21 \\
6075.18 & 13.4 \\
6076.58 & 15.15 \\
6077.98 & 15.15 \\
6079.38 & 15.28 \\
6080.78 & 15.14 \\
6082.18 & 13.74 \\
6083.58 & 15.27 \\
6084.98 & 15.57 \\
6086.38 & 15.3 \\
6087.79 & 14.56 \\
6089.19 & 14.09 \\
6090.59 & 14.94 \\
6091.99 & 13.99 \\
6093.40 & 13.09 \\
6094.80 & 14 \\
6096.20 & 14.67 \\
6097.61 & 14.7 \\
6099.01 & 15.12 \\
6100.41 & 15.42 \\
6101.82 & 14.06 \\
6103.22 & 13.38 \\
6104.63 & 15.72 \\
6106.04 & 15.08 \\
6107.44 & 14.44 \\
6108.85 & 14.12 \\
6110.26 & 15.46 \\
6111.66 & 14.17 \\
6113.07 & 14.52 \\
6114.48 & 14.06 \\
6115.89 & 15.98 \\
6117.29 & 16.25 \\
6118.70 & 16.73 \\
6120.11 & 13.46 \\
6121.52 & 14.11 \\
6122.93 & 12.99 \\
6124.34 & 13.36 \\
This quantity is 2.02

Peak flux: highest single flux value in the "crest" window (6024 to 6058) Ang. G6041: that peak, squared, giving 266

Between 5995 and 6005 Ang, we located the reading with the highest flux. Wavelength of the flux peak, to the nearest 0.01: 5998.73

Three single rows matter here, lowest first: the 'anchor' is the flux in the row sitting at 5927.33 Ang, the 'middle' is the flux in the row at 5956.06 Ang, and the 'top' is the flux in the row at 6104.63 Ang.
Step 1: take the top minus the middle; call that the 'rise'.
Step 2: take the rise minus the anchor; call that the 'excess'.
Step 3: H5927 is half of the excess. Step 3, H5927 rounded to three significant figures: -6.01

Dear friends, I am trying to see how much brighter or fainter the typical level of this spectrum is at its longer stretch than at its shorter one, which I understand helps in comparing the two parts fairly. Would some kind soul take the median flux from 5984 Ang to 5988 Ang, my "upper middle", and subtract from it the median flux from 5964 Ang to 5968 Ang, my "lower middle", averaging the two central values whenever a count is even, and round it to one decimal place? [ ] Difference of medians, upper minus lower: 1.1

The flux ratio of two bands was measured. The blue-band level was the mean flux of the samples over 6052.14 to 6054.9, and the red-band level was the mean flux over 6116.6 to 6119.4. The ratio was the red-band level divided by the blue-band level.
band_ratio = 1.12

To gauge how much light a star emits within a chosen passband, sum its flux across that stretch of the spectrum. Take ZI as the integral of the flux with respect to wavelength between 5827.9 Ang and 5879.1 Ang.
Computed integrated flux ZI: 725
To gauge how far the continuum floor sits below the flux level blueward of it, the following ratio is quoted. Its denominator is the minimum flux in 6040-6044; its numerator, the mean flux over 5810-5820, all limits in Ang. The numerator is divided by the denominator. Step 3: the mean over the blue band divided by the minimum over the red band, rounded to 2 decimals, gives 1.13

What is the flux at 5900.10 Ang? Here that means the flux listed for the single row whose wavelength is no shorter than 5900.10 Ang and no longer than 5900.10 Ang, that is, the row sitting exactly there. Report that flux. 12.79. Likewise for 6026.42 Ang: 12.88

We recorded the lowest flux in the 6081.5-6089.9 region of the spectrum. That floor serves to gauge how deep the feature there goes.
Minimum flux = 13.74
